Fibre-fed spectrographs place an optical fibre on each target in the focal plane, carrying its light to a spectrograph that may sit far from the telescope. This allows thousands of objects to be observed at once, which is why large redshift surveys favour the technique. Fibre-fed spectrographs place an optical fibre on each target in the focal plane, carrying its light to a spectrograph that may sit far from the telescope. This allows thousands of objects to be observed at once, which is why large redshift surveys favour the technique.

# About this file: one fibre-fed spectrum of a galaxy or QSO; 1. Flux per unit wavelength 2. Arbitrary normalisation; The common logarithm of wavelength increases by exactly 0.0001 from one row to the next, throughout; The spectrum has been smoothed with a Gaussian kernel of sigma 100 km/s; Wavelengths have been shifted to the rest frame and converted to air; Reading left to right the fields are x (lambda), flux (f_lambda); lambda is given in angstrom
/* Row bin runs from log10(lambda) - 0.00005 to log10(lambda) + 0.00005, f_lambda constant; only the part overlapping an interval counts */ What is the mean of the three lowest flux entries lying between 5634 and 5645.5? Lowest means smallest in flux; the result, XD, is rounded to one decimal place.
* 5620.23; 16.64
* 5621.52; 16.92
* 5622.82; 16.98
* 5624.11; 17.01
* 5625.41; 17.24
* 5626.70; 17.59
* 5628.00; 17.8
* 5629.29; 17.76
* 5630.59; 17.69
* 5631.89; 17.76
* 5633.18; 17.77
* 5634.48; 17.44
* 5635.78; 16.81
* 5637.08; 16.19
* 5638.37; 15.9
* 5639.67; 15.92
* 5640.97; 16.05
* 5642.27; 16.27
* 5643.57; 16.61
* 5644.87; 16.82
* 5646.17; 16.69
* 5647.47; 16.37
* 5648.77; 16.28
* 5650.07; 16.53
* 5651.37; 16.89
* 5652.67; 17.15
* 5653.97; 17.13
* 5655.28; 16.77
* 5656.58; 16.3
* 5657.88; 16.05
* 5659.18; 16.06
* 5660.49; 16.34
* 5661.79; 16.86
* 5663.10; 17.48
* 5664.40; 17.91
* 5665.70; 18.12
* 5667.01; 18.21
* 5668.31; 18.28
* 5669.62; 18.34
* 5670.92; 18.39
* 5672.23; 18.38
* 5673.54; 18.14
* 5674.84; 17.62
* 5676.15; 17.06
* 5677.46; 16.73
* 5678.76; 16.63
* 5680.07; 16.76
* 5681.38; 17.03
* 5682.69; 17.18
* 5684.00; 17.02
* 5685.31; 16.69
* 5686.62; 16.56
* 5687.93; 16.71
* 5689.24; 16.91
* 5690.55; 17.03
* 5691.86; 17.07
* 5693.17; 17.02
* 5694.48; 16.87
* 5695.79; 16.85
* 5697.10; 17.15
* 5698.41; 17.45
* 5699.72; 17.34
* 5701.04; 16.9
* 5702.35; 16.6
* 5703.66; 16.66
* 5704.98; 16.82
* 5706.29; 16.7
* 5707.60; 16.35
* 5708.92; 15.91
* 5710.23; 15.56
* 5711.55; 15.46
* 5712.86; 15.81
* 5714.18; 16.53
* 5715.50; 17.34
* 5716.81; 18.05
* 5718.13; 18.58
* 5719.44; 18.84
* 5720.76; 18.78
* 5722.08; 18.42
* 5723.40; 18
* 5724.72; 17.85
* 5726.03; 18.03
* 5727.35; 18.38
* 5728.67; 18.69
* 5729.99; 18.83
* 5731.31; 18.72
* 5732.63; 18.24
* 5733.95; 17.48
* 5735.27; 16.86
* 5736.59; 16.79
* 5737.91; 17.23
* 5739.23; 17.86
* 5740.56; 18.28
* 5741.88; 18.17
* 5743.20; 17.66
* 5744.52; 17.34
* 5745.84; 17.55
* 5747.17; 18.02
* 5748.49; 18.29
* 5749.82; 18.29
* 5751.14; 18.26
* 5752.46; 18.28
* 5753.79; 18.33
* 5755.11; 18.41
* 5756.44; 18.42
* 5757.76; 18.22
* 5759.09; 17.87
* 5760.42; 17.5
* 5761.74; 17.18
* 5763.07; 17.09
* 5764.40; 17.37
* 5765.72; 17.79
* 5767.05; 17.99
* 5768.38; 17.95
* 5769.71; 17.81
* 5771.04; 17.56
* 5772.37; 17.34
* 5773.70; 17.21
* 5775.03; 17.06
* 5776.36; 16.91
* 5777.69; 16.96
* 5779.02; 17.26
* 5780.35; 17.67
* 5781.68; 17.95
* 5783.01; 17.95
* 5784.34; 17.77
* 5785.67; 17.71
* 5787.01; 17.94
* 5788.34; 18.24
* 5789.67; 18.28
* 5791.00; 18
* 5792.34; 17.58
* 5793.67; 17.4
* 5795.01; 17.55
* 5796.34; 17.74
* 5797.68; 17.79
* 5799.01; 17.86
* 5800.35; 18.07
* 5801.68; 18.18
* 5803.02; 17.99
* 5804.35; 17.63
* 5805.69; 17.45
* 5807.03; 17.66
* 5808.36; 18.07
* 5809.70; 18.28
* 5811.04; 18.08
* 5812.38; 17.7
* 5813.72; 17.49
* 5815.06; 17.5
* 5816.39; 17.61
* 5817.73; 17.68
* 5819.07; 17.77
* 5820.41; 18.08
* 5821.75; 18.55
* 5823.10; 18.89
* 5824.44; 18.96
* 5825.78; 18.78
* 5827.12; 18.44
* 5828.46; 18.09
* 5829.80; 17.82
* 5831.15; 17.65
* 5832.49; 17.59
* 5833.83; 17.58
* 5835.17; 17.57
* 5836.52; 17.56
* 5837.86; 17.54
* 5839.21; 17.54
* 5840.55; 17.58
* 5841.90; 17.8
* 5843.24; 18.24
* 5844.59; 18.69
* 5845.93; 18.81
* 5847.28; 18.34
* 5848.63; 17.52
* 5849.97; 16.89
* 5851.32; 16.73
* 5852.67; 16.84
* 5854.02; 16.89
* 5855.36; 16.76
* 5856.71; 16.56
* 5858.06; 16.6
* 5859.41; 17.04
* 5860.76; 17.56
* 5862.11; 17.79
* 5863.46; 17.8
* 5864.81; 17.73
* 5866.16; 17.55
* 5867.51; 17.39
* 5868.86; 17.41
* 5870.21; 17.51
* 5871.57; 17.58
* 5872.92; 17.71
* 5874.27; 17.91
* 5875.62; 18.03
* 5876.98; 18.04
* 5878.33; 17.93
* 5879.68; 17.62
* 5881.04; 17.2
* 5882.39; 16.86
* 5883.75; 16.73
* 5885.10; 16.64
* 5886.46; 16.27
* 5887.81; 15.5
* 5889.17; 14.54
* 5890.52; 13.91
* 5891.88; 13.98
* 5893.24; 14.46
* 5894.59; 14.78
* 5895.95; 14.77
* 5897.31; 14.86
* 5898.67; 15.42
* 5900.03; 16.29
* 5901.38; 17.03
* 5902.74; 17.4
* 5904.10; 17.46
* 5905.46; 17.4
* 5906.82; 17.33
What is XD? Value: 16.0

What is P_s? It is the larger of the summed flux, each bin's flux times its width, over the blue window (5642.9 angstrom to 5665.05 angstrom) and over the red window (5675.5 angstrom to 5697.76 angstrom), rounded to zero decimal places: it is 376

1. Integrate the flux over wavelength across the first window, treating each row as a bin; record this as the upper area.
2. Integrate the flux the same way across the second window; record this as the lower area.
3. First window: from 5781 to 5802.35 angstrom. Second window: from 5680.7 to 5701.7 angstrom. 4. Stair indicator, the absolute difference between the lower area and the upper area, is 25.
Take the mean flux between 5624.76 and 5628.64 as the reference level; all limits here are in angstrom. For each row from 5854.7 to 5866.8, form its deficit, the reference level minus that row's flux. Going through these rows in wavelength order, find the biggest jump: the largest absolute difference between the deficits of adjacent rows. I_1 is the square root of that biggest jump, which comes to 0.72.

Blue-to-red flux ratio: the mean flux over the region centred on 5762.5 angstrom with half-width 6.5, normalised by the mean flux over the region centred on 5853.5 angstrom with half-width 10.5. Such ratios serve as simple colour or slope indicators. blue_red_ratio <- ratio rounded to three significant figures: 1.02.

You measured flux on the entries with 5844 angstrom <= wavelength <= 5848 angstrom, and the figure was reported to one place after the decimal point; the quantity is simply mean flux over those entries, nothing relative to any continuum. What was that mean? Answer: 18.6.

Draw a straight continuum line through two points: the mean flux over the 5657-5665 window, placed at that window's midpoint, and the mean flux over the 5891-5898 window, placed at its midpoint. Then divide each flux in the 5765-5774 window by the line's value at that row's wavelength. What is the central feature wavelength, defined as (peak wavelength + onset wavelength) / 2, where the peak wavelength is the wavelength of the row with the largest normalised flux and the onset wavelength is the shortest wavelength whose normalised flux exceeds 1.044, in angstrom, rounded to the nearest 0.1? 5766.4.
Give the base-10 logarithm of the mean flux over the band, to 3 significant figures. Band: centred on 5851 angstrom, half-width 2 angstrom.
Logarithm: 1.23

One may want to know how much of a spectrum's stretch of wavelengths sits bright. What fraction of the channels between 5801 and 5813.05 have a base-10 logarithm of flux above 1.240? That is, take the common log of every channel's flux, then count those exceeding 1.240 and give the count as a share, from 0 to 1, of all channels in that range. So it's 1.00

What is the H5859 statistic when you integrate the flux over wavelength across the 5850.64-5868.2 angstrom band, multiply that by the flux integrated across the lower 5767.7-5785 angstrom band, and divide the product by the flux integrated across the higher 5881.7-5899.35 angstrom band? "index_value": 338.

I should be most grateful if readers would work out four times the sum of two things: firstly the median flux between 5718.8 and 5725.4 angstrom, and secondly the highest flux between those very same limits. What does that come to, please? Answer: 149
